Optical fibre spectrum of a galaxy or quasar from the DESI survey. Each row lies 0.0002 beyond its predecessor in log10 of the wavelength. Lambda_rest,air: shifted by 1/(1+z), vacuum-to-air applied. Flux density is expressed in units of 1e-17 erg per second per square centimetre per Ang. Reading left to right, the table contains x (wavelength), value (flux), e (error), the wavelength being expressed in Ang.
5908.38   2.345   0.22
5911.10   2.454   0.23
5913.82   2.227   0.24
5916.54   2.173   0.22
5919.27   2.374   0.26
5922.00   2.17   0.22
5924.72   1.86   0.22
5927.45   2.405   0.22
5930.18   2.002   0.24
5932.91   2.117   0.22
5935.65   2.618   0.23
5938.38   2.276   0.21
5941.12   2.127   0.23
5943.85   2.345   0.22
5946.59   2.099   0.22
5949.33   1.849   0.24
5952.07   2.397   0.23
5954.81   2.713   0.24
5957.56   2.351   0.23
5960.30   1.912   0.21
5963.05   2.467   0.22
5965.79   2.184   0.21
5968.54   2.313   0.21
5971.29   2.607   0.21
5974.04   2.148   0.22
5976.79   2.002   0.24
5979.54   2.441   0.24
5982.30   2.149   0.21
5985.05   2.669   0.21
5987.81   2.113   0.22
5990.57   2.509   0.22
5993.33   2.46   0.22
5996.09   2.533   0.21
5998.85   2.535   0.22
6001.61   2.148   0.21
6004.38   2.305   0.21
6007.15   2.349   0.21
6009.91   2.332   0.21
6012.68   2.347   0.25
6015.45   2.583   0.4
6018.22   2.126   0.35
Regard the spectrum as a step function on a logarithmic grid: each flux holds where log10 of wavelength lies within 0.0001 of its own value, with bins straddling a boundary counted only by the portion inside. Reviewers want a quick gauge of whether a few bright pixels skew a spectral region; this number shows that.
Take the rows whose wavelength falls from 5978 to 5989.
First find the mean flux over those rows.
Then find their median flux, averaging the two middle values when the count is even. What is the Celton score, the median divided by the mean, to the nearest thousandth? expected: 0.980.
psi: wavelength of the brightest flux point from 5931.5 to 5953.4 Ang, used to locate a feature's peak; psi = 5935.65 Ang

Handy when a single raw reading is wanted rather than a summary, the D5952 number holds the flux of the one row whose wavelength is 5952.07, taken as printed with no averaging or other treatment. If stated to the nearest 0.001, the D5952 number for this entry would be 2.397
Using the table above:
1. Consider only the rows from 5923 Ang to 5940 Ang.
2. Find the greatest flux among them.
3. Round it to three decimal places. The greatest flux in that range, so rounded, 2.618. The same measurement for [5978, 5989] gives 2.669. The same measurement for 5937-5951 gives 2.345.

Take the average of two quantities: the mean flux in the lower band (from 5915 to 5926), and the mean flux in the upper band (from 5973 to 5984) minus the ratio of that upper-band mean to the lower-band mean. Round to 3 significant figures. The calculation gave 1.66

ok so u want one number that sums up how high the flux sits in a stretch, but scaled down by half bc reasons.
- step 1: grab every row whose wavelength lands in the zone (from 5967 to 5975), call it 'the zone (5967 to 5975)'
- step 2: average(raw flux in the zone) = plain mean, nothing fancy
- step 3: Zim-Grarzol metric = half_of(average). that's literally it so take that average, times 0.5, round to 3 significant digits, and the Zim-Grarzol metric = 1.18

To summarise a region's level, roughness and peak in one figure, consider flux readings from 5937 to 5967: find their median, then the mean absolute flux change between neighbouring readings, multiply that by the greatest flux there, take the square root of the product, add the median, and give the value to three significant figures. 3.23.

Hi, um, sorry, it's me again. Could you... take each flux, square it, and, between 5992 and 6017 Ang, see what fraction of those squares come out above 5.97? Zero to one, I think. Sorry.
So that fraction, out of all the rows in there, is 0.44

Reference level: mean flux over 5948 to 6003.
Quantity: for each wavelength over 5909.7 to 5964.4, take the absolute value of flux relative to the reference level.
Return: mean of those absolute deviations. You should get 0.20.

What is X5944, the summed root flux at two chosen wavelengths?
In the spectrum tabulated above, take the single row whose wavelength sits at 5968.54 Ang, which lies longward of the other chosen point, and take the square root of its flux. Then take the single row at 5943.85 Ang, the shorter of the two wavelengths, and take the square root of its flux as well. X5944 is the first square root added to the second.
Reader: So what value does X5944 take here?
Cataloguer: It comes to 3.05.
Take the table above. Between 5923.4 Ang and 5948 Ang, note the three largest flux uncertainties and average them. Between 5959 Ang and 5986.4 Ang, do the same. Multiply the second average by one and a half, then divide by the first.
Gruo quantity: 1.50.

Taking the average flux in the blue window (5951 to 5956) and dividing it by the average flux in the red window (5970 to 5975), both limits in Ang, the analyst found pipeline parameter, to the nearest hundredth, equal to 1.07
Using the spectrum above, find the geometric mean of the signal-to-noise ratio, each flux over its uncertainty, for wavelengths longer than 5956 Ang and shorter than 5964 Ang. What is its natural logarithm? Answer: 2.32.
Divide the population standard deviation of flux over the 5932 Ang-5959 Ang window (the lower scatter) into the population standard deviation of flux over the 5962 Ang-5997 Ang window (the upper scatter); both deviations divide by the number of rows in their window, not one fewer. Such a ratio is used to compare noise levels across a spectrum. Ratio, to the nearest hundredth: 0.84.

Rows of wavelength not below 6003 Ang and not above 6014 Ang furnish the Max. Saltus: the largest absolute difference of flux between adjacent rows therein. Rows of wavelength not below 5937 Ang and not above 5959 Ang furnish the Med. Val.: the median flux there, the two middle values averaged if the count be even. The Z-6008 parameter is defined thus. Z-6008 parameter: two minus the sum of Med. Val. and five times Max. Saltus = -0.53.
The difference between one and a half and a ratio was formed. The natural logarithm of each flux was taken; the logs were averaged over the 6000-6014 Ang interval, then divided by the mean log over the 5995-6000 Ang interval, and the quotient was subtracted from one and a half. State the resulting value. 0.61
